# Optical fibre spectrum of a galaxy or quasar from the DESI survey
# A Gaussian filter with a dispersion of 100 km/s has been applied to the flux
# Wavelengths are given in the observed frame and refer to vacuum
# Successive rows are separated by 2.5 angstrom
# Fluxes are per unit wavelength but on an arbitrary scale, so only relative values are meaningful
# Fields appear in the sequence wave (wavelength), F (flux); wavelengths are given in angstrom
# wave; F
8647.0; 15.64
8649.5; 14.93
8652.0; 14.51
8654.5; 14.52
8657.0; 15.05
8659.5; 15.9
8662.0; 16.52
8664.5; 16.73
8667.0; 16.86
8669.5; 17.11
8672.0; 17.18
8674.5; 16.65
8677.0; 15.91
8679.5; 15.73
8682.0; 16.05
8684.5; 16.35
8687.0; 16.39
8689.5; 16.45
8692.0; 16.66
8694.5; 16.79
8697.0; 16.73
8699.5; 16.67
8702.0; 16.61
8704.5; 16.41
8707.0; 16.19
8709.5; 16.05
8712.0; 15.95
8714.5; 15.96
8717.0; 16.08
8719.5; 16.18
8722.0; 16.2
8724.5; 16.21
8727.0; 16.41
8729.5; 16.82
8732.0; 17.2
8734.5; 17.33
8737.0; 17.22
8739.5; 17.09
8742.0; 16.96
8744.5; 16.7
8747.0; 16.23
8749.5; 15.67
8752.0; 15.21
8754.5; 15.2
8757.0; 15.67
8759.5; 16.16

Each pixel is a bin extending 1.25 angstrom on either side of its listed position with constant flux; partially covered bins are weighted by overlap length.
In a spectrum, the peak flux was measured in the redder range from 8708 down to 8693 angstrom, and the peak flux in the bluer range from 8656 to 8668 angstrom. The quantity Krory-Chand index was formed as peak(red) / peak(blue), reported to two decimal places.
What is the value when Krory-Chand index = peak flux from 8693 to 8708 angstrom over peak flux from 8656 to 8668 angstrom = 1.00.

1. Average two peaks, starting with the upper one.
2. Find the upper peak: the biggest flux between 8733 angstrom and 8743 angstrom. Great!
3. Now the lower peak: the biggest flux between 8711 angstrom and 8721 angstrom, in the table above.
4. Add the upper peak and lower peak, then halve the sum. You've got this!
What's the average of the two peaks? 16.8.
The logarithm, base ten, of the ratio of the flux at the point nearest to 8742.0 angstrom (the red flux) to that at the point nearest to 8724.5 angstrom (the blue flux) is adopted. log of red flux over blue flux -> 0.020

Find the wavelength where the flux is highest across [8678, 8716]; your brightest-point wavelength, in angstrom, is 8694.5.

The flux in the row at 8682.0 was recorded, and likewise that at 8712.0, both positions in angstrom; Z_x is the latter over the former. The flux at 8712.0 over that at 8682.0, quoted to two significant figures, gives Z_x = 0.99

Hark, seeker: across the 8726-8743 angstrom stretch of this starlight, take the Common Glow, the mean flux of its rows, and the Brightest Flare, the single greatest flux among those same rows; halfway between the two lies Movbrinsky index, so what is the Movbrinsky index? 17.2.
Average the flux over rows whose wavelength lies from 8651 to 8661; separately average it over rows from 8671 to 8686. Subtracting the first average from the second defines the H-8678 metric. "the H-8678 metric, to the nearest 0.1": 1.3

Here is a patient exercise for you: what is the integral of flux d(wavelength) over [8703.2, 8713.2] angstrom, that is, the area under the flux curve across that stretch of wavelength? 162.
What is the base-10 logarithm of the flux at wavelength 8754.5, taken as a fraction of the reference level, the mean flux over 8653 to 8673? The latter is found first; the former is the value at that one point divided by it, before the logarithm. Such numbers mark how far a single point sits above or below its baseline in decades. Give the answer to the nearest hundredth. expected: -0.03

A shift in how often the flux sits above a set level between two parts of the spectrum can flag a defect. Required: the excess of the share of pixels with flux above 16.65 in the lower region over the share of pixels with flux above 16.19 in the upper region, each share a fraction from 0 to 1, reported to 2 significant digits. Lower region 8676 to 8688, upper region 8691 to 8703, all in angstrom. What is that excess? -1.0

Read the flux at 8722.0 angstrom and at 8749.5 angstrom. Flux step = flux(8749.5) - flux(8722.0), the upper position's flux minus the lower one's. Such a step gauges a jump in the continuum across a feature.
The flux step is -0.53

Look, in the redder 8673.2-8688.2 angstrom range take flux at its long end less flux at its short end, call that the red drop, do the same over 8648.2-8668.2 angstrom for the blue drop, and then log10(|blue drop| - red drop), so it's 0.34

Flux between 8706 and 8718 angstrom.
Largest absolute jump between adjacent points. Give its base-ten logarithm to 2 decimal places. -0.85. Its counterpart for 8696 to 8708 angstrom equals -0.66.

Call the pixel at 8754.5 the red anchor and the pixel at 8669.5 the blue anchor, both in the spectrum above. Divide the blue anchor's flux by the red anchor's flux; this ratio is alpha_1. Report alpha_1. 1.13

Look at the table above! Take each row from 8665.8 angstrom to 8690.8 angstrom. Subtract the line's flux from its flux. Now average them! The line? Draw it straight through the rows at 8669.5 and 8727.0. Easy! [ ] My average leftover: -0.54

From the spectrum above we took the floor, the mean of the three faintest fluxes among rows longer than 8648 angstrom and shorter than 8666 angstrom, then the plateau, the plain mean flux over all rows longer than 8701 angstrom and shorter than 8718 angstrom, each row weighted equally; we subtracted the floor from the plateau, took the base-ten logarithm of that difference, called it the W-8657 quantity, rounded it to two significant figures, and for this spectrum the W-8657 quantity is 0.18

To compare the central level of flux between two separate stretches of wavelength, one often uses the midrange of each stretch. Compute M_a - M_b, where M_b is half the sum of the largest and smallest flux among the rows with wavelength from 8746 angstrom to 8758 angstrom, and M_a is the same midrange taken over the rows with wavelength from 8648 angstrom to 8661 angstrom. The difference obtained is -0.51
